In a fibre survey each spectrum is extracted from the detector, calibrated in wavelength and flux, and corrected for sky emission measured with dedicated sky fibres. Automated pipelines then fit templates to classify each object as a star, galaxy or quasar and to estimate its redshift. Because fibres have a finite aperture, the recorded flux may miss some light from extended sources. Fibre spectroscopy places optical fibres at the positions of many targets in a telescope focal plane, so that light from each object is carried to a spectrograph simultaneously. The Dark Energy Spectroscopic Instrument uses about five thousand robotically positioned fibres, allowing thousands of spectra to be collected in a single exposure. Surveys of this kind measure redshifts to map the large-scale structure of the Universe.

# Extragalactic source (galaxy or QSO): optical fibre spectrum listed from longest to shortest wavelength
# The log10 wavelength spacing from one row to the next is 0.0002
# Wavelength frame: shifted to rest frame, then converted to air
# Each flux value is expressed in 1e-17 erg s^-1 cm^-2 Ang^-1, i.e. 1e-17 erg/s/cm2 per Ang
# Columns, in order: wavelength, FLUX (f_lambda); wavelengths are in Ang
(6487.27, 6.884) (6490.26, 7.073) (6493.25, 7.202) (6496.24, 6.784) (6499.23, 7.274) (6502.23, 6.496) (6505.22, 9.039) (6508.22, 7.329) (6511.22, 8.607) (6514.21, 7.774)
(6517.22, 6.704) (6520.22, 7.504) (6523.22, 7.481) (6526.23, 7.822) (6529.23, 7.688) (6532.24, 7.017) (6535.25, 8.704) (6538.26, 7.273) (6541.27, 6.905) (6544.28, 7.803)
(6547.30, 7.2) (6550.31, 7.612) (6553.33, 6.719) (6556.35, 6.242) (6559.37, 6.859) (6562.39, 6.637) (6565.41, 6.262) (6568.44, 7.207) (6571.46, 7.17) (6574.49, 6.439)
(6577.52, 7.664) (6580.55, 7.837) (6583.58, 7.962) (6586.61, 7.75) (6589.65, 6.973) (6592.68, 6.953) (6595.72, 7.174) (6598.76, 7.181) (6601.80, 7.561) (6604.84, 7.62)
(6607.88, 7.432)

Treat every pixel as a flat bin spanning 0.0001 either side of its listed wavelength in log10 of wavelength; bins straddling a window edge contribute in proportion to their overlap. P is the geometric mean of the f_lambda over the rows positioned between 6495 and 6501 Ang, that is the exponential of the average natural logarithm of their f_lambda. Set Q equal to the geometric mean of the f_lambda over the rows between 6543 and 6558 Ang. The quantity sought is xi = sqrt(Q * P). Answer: 7.06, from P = 7.02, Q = 7.1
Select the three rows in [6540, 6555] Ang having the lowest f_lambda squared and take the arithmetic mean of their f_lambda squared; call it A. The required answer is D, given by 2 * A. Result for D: 96.4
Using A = 48.2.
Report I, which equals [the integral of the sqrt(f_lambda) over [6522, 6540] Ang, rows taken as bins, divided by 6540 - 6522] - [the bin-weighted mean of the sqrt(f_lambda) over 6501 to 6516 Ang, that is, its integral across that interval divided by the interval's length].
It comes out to -0.03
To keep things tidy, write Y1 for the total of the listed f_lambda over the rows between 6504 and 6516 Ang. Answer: 32.7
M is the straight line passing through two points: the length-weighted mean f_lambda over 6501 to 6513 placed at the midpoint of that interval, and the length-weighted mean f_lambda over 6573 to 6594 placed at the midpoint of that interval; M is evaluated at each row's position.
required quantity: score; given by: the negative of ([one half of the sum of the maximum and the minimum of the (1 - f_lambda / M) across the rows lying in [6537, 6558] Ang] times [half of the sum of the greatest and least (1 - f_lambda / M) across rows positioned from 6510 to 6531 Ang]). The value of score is -0.0019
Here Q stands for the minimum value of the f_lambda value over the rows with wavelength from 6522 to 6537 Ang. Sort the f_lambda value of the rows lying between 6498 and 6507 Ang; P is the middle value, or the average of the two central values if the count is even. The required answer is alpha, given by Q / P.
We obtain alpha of 0.965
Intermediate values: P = 7.27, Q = 7.017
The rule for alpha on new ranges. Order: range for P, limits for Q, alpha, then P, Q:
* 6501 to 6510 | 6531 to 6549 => 0.942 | 7.33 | 6.905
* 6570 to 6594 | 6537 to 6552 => 0.931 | 7.42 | 6.905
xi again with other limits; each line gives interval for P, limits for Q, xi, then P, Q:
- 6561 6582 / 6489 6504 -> 6.98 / 7.01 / 7.0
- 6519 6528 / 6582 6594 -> 7.50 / 7.60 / 7.4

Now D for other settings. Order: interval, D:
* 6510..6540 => 98.1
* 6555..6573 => 81.5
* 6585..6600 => 99.0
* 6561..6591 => 83.1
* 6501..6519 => 93.9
